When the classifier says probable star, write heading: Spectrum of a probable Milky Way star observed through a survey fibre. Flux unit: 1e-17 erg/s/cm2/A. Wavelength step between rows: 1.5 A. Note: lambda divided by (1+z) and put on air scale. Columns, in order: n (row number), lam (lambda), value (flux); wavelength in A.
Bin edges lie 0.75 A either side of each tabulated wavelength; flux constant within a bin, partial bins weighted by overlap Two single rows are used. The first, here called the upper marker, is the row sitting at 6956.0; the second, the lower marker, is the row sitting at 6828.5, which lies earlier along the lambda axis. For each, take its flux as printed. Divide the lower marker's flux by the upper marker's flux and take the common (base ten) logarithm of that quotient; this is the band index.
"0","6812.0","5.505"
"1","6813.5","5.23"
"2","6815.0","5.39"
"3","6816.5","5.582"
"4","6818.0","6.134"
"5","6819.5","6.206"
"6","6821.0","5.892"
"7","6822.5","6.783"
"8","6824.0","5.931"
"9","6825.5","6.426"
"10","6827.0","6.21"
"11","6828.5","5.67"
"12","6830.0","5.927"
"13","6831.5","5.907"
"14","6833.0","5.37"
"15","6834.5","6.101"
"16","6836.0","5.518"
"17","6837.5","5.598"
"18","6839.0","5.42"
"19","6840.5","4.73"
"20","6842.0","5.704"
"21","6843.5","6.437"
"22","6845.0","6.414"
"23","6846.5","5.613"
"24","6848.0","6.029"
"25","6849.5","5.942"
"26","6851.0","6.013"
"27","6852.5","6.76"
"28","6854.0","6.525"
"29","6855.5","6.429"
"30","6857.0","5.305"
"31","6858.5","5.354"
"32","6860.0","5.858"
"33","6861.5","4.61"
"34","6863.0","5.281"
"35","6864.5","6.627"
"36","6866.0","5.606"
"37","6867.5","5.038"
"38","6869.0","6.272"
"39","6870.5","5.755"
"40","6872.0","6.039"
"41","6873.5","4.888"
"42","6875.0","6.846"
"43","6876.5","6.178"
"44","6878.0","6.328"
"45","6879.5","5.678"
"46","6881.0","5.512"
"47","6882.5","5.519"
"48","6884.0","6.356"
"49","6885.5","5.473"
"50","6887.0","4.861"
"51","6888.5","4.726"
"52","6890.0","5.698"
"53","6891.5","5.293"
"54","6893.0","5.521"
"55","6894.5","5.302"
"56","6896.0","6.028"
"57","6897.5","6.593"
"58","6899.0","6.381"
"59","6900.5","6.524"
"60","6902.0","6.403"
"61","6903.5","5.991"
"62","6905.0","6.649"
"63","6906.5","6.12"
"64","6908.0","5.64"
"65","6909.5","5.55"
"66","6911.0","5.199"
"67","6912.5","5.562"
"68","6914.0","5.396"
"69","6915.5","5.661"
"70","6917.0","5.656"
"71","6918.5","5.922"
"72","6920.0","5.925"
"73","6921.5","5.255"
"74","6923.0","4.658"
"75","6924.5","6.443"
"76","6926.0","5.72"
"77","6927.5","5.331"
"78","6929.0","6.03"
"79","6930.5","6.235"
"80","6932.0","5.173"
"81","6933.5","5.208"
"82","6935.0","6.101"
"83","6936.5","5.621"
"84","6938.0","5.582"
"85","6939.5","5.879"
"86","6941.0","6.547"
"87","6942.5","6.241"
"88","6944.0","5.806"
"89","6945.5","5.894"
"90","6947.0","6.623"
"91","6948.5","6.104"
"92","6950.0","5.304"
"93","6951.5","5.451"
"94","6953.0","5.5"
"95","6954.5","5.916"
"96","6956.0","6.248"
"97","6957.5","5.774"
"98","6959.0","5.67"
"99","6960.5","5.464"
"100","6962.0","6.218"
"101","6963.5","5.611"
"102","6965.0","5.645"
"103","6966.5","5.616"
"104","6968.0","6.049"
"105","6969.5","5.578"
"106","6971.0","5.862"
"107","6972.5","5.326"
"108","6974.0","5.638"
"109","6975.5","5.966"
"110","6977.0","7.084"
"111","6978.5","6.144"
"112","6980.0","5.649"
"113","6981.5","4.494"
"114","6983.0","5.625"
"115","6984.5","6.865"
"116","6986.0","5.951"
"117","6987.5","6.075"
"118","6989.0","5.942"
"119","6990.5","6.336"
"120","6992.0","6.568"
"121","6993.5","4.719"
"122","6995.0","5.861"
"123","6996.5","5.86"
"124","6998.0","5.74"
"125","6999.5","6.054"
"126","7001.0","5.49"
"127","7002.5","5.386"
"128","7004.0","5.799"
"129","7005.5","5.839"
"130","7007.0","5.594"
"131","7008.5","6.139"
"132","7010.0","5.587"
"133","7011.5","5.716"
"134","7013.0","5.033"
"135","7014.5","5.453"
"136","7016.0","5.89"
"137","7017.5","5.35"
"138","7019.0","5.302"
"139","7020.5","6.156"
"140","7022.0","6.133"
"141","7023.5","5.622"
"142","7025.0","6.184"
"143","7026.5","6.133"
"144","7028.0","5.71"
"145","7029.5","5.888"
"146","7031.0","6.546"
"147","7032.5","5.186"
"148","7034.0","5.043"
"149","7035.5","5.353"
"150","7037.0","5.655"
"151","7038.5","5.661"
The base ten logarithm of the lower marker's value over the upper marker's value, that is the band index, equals -0.04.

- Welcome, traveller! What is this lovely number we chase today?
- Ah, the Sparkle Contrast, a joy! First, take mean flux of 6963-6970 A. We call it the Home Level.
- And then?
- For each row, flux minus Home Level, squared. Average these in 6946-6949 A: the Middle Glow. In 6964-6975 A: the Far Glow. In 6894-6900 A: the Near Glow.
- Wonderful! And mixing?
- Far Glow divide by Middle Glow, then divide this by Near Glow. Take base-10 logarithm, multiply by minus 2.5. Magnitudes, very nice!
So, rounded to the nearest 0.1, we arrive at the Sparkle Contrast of 1.6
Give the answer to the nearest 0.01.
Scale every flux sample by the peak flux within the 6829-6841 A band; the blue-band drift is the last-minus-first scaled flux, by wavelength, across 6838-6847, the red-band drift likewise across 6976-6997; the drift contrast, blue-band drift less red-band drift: 0.23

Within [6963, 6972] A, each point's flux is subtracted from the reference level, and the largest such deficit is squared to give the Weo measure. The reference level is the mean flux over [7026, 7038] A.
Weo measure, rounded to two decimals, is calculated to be 0.01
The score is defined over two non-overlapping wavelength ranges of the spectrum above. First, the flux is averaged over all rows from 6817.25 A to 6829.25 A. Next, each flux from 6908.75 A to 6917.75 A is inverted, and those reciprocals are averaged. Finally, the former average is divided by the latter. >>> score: 33.9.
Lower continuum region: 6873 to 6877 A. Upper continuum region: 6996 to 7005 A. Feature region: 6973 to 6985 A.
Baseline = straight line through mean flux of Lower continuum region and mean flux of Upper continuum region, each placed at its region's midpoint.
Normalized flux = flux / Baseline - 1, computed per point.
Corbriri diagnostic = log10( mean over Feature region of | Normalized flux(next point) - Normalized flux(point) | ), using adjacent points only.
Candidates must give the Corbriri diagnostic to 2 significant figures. -0.80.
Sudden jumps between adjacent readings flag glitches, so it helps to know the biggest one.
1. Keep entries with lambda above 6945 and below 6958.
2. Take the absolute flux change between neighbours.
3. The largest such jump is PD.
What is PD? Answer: 0.80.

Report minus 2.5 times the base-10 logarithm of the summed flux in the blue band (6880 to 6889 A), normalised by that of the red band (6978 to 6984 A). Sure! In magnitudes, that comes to -0.43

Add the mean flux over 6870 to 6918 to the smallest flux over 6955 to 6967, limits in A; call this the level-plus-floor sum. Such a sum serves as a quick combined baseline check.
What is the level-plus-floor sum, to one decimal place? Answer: 11.3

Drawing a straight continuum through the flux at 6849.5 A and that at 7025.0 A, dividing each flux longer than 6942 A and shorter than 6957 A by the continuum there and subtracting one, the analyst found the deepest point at 6950.0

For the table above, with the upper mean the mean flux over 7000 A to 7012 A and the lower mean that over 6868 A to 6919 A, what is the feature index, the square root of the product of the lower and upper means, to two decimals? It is 5.75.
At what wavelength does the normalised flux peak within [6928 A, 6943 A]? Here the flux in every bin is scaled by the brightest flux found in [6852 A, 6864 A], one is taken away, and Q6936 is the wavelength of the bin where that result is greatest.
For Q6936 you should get 6941.0 A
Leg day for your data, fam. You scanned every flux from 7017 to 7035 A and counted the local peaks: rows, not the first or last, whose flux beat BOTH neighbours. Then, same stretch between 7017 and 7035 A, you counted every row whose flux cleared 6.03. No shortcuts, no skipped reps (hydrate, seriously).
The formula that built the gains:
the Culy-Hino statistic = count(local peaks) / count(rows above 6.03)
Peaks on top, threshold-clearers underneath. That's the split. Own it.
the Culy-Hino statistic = 0.6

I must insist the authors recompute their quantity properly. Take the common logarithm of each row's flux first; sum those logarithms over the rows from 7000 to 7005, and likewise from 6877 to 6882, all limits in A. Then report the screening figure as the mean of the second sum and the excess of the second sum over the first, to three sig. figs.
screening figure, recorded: 1.18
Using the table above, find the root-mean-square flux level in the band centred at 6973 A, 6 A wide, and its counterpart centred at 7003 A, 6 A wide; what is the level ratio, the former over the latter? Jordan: 1.013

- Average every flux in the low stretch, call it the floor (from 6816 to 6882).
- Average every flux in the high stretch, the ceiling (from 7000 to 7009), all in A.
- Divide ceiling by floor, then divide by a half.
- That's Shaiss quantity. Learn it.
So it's 1.943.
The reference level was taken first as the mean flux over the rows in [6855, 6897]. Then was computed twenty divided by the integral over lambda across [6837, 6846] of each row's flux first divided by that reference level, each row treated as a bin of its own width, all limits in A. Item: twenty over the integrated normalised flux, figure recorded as 2.20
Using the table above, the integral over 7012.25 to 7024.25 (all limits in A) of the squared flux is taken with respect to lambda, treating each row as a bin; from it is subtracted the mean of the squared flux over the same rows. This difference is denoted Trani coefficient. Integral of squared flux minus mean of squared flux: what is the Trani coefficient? 349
